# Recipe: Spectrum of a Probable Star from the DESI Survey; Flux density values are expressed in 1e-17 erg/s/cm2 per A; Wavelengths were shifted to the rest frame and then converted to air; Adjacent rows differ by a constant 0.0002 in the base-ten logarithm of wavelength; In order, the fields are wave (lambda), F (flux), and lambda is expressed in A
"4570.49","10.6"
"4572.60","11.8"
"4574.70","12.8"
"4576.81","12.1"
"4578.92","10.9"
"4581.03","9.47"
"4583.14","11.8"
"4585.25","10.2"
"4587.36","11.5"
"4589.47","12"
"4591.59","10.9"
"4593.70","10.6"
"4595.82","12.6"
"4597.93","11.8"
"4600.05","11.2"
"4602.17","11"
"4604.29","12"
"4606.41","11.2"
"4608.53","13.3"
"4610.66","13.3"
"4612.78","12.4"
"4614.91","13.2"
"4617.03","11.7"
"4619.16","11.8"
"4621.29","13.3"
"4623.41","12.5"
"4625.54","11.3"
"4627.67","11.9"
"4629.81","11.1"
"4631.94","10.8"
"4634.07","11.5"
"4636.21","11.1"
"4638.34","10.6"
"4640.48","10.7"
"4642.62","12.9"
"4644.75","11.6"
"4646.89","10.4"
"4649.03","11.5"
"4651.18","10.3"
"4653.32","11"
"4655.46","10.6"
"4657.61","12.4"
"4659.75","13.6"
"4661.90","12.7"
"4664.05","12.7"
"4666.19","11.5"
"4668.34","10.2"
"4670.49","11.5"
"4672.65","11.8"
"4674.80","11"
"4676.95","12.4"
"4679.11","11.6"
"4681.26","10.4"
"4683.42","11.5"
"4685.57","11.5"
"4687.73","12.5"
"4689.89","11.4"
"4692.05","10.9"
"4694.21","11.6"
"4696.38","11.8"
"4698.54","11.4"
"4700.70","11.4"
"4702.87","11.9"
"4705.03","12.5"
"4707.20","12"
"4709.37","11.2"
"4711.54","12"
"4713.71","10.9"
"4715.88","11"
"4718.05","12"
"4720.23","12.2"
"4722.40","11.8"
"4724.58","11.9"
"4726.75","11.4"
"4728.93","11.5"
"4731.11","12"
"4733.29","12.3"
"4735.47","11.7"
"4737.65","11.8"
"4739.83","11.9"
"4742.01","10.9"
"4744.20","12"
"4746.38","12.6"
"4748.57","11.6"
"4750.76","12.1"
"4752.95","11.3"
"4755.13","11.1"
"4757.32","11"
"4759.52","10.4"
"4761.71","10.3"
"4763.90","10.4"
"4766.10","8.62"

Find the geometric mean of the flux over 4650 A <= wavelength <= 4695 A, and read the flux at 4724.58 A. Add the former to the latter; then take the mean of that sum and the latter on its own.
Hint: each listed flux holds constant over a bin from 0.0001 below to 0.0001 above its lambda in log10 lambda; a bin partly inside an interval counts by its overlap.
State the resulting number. 17.7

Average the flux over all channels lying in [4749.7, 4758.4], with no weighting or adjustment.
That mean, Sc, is 11.4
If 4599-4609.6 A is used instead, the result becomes 11.7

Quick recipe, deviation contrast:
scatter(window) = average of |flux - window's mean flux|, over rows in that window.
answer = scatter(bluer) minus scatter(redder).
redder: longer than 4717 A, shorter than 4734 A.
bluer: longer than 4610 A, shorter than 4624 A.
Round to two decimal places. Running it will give 0.33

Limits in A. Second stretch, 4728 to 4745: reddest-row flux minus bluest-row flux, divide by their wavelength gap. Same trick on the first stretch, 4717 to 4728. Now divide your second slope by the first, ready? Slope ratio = 0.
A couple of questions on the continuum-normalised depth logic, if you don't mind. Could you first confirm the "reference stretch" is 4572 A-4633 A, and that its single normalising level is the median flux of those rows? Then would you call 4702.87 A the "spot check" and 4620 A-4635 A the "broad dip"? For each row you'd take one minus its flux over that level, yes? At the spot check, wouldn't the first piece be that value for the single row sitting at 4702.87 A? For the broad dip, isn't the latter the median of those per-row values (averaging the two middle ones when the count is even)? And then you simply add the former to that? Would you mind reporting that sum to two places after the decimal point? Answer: 0.02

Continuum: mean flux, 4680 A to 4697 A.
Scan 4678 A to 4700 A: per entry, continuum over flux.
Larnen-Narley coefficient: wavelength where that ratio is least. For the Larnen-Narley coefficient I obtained 4687.73 A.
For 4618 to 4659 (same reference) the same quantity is 4621.29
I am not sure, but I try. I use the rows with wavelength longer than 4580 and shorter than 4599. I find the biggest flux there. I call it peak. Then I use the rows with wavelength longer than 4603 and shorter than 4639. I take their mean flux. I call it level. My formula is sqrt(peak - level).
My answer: 0.81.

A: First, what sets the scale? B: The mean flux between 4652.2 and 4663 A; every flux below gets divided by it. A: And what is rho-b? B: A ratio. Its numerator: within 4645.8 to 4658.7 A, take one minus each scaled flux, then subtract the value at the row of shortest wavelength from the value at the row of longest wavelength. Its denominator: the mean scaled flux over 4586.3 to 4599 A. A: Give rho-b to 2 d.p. -0.17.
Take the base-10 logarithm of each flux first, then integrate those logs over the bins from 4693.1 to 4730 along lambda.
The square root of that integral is 6.27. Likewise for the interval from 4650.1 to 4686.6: 6.23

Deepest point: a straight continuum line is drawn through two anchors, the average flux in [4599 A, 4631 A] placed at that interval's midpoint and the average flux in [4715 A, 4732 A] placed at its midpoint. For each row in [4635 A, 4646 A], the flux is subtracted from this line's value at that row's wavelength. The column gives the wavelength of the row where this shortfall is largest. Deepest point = 4638.34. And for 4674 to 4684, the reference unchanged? 4681.26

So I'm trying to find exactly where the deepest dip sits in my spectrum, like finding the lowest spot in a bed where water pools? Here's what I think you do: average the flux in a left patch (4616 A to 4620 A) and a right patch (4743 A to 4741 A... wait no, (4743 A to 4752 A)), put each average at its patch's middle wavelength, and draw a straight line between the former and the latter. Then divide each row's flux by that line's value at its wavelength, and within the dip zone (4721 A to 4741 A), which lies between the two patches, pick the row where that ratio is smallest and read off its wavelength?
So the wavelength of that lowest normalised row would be 4726.75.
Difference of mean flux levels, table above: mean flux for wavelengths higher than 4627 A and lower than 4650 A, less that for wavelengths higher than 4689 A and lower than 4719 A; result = -0.3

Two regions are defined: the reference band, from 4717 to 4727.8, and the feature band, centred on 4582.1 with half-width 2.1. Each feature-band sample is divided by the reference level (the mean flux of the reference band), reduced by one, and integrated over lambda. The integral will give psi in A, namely -0.4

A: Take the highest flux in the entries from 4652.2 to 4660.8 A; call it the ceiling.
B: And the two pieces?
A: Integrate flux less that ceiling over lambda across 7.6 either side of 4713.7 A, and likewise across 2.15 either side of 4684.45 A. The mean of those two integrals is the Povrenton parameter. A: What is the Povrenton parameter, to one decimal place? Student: -19.6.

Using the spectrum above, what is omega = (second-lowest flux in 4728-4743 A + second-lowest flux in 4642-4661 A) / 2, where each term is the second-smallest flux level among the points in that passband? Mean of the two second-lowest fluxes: 10.95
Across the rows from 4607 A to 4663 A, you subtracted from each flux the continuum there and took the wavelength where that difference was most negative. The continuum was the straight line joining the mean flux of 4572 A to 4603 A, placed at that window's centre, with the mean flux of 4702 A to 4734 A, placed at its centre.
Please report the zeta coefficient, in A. 4651.18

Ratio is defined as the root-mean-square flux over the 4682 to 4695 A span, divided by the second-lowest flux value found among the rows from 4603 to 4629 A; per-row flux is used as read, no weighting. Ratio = 1.02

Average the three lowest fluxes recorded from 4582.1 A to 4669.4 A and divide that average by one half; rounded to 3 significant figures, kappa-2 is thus 20.5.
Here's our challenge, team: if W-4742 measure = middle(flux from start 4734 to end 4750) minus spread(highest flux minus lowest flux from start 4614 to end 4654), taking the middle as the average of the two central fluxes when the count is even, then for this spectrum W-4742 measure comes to 8.8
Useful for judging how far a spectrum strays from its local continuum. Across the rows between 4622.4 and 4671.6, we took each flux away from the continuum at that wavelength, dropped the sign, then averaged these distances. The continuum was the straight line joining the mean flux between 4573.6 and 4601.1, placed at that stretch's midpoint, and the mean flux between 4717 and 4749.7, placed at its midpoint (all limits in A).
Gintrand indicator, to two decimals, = 0.74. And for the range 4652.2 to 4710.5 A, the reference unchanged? 0.59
